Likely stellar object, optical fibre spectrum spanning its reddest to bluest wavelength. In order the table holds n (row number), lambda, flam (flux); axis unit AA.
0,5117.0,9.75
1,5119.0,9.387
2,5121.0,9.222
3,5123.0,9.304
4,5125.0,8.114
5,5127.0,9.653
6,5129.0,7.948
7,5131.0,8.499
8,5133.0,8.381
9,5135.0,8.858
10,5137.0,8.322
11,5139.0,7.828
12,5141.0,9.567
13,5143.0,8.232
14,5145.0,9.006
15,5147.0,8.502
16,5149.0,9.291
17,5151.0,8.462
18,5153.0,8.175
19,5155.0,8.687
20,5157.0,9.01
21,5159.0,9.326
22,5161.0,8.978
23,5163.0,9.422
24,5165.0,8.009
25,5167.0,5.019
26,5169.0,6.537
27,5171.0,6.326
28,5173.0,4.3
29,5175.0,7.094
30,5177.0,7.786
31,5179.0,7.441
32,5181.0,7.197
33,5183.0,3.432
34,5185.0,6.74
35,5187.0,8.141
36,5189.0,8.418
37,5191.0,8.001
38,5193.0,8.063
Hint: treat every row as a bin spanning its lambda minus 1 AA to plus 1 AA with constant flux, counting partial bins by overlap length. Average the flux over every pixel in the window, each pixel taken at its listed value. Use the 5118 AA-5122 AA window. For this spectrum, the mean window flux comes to 9.3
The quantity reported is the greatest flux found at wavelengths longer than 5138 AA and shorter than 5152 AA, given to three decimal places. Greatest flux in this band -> 9.567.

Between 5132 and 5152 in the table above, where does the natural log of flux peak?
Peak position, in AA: 5141.0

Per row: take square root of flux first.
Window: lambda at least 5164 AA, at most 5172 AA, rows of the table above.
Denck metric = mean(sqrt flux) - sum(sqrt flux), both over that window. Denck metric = -8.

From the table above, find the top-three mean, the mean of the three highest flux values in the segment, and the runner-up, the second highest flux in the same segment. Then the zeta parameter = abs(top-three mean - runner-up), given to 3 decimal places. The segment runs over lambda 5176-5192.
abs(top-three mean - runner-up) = 0.046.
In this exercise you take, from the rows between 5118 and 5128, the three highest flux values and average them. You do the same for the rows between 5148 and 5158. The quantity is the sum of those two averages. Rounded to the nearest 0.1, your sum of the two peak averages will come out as 18.4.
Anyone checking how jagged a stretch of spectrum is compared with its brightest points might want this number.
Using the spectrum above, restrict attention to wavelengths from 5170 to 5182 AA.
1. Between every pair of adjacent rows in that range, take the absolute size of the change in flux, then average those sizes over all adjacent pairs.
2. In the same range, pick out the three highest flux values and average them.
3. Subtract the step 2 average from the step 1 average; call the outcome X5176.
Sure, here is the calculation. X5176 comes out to -6.3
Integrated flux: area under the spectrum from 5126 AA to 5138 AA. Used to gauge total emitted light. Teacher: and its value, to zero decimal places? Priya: 103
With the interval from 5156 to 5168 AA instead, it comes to 100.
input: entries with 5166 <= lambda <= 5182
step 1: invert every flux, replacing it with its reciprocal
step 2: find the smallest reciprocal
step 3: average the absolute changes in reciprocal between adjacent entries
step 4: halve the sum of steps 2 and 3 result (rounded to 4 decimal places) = 0.0814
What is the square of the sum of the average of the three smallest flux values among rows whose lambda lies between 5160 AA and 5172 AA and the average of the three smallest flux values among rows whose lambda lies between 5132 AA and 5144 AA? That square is 198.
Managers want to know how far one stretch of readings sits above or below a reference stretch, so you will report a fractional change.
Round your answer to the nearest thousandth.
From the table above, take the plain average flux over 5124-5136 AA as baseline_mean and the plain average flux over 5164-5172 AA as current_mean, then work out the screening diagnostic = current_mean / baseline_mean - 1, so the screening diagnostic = -0.245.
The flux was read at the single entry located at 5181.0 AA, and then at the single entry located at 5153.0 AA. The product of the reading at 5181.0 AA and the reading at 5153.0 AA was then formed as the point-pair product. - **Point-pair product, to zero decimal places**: 59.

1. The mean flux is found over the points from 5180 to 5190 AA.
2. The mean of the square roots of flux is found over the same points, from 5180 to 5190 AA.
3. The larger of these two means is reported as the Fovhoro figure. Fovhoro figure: 6.8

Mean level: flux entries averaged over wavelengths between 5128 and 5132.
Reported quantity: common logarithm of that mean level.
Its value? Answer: 0.92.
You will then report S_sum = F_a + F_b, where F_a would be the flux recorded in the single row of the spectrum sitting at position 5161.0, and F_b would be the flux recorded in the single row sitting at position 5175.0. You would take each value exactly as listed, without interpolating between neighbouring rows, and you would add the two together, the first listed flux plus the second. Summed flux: 16.1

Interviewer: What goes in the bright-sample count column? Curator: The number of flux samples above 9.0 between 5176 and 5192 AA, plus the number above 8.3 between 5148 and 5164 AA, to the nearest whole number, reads 7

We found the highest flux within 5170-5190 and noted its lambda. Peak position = 5189.0 AA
